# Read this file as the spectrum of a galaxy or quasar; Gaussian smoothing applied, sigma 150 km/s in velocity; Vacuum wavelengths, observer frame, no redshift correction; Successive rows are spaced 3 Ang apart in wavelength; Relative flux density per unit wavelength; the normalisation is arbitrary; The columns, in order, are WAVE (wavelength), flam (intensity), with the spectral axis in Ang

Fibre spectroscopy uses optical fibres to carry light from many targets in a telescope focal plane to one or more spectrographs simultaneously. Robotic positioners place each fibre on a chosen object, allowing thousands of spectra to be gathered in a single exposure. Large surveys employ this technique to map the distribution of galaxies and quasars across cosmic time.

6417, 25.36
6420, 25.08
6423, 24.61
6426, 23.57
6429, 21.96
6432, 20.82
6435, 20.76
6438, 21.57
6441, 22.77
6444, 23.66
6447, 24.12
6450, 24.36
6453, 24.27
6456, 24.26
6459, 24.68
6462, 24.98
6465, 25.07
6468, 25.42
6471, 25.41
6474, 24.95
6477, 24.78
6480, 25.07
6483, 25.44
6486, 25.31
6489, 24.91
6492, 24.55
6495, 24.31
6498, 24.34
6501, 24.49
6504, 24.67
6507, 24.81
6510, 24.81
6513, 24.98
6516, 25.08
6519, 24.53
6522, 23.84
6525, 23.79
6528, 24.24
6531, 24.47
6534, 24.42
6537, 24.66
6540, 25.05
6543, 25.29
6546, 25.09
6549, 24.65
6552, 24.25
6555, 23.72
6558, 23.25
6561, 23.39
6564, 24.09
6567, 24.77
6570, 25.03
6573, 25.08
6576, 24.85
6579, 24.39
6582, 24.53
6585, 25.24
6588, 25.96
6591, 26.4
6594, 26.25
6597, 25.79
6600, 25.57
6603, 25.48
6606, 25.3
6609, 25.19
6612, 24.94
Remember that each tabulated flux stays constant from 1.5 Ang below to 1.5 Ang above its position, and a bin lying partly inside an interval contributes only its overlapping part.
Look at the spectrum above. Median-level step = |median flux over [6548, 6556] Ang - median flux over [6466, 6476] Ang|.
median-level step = 1.2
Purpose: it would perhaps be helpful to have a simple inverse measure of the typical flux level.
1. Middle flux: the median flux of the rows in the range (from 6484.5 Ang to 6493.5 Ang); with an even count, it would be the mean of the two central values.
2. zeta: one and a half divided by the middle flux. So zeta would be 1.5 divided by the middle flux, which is 0.0602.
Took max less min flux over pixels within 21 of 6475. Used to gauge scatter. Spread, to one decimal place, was 1.2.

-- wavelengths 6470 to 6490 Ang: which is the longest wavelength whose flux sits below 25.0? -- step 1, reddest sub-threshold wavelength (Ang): 6489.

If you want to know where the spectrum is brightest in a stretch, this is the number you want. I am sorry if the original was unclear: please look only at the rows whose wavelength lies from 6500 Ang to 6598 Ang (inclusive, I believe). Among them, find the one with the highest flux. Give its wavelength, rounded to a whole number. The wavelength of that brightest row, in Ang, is 6591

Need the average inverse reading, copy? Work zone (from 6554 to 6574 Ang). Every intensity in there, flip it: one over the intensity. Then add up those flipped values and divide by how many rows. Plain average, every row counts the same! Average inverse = 0.0414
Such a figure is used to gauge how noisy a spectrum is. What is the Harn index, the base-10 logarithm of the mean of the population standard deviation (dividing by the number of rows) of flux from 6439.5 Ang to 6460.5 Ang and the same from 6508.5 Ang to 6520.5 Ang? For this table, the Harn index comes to -0.40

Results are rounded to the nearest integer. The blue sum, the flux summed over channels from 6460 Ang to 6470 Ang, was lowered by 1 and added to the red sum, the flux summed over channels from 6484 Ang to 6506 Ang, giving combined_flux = 247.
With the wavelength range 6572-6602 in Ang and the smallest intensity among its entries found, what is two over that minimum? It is 0.082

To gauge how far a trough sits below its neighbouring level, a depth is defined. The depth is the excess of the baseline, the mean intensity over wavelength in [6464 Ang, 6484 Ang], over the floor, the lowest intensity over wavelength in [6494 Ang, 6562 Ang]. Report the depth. 1.91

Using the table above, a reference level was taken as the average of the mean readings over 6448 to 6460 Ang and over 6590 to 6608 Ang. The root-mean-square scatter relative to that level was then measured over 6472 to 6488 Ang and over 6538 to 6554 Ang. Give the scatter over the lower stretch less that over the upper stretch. -0.2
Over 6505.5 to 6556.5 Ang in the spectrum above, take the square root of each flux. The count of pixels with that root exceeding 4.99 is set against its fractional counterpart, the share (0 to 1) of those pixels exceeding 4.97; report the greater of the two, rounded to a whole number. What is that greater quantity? 5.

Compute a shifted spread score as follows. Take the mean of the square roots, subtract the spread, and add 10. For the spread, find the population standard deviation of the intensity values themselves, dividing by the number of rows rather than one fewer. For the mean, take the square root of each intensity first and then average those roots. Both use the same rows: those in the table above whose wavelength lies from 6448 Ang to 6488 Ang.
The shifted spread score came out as 14.6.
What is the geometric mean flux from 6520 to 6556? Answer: 24.5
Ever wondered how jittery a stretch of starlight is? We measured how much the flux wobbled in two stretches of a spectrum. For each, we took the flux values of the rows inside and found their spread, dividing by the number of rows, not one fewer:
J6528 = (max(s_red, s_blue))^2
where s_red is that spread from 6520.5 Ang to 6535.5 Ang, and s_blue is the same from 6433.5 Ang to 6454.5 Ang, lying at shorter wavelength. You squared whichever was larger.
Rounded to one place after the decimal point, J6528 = 1.7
